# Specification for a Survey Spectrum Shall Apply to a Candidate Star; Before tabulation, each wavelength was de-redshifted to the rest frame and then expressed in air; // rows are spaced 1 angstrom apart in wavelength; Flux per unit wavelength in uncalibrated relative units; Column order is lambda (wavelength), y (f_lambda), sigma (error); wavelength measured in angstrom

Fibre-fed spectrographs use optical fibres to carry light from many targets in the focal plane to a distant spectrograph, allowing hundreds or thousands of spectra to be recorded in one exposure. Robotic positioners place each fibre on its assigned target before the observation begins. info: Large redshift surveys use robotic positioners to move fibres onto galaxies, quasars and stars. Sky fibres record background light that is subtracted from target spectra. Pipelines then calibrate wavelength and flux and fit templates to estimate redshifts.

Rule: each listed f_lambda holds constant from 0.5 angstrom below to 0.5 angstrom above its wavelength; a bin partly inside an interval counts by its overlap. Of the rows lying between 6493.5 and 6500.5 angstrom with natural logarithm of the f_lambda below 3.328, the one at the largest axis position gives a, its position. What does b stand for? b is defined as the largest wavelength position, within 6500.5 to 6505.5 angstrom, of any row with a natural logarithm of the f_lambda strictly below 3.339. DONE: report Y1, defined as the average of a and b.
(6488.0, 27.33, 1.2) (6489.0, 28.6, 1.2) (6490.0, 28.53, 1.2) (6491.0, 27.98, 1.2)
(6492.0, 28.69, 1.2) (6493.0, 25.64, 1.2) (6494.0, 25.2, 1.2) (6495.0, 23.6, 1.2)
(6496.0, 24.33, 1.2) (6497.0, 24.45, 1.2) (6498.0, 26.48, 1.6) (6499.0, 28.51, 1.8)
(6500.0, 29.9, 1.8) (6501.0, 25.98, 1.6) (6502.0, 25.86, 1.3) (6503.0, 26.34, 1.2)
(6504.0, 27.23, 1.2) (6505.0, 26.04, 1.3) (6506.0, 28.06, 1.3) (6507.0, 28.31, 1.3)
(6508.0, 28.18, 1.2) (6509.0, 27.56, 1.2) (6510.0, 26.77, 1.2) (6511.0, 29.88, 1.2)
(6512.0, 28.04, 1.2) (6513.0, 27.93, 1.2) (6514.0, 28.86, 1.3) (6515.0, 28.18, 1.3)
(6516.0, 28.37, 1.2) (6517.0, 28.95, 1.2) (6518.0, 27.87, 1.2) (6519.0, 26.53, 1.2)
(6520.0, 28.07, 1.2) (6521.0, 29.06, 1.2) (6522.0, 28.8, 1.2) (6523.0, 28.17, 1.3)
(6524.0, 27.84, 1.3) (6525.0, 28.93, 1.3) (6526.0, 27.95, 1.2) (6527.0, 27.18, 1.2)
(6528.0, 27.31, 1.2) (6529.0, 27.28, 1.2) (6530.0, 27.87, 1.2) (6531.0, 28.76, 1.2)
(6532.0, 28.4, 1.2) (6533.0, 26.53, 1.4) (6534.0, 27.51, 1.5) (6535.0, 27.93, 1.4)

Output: 6501.5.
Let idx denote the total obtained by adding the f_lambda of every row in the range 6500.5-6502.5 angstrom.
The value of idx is 51.8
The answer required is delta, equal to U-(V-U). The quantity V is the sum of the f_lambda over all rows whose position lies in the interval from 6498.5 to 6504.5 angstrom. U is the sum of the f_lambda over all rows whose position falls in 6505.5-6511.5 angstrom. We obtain 174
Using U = 169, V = 164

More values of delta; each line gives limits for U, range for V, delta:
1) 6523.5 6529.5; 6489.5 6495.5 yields 173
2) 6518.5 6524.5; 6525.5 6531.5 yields 171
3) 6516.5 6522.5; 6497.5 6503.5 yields 175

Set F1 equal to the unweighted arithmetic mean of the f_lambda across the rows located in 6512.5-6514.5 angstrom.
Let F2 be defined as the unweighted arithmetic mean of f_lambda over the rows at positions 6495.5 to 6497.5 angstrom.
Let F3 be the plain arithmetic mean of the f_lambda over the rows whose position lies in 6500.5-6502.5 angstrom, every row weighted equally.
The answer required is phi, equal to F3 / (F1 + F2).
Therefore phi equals 0.49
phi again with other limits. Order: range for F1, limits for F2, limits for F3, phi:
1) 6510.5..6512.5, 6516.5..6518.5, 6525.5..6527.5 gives 0.48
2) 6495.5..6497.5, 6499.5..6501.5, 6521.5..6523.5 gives 0.54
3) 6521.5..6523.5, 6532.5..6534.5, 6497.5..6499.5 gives 0.50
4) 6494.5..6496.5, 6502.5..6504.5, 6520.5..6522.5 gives 0.57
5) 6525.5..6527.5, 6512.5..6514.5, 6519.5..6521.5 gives 0.51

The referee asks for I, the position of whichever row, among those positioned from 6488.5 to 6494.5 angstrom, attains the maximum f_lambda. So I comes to 6492.0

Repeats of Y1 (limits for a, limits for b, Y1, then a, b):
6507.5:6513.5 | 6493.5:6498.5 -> 6504.0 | 6510.0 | 6498.0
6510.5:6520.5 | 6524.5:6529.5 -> 6524.0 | 6519.0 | 6529.0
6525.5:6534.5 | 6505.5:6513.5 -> 6523.5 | 6534.0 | 6513.0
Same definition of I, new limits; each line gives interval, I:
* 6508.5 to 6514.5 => 6511.0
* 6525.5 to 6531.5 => 6531.0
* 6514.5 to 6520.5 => 6517.0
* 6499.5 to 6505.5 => 6500.0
